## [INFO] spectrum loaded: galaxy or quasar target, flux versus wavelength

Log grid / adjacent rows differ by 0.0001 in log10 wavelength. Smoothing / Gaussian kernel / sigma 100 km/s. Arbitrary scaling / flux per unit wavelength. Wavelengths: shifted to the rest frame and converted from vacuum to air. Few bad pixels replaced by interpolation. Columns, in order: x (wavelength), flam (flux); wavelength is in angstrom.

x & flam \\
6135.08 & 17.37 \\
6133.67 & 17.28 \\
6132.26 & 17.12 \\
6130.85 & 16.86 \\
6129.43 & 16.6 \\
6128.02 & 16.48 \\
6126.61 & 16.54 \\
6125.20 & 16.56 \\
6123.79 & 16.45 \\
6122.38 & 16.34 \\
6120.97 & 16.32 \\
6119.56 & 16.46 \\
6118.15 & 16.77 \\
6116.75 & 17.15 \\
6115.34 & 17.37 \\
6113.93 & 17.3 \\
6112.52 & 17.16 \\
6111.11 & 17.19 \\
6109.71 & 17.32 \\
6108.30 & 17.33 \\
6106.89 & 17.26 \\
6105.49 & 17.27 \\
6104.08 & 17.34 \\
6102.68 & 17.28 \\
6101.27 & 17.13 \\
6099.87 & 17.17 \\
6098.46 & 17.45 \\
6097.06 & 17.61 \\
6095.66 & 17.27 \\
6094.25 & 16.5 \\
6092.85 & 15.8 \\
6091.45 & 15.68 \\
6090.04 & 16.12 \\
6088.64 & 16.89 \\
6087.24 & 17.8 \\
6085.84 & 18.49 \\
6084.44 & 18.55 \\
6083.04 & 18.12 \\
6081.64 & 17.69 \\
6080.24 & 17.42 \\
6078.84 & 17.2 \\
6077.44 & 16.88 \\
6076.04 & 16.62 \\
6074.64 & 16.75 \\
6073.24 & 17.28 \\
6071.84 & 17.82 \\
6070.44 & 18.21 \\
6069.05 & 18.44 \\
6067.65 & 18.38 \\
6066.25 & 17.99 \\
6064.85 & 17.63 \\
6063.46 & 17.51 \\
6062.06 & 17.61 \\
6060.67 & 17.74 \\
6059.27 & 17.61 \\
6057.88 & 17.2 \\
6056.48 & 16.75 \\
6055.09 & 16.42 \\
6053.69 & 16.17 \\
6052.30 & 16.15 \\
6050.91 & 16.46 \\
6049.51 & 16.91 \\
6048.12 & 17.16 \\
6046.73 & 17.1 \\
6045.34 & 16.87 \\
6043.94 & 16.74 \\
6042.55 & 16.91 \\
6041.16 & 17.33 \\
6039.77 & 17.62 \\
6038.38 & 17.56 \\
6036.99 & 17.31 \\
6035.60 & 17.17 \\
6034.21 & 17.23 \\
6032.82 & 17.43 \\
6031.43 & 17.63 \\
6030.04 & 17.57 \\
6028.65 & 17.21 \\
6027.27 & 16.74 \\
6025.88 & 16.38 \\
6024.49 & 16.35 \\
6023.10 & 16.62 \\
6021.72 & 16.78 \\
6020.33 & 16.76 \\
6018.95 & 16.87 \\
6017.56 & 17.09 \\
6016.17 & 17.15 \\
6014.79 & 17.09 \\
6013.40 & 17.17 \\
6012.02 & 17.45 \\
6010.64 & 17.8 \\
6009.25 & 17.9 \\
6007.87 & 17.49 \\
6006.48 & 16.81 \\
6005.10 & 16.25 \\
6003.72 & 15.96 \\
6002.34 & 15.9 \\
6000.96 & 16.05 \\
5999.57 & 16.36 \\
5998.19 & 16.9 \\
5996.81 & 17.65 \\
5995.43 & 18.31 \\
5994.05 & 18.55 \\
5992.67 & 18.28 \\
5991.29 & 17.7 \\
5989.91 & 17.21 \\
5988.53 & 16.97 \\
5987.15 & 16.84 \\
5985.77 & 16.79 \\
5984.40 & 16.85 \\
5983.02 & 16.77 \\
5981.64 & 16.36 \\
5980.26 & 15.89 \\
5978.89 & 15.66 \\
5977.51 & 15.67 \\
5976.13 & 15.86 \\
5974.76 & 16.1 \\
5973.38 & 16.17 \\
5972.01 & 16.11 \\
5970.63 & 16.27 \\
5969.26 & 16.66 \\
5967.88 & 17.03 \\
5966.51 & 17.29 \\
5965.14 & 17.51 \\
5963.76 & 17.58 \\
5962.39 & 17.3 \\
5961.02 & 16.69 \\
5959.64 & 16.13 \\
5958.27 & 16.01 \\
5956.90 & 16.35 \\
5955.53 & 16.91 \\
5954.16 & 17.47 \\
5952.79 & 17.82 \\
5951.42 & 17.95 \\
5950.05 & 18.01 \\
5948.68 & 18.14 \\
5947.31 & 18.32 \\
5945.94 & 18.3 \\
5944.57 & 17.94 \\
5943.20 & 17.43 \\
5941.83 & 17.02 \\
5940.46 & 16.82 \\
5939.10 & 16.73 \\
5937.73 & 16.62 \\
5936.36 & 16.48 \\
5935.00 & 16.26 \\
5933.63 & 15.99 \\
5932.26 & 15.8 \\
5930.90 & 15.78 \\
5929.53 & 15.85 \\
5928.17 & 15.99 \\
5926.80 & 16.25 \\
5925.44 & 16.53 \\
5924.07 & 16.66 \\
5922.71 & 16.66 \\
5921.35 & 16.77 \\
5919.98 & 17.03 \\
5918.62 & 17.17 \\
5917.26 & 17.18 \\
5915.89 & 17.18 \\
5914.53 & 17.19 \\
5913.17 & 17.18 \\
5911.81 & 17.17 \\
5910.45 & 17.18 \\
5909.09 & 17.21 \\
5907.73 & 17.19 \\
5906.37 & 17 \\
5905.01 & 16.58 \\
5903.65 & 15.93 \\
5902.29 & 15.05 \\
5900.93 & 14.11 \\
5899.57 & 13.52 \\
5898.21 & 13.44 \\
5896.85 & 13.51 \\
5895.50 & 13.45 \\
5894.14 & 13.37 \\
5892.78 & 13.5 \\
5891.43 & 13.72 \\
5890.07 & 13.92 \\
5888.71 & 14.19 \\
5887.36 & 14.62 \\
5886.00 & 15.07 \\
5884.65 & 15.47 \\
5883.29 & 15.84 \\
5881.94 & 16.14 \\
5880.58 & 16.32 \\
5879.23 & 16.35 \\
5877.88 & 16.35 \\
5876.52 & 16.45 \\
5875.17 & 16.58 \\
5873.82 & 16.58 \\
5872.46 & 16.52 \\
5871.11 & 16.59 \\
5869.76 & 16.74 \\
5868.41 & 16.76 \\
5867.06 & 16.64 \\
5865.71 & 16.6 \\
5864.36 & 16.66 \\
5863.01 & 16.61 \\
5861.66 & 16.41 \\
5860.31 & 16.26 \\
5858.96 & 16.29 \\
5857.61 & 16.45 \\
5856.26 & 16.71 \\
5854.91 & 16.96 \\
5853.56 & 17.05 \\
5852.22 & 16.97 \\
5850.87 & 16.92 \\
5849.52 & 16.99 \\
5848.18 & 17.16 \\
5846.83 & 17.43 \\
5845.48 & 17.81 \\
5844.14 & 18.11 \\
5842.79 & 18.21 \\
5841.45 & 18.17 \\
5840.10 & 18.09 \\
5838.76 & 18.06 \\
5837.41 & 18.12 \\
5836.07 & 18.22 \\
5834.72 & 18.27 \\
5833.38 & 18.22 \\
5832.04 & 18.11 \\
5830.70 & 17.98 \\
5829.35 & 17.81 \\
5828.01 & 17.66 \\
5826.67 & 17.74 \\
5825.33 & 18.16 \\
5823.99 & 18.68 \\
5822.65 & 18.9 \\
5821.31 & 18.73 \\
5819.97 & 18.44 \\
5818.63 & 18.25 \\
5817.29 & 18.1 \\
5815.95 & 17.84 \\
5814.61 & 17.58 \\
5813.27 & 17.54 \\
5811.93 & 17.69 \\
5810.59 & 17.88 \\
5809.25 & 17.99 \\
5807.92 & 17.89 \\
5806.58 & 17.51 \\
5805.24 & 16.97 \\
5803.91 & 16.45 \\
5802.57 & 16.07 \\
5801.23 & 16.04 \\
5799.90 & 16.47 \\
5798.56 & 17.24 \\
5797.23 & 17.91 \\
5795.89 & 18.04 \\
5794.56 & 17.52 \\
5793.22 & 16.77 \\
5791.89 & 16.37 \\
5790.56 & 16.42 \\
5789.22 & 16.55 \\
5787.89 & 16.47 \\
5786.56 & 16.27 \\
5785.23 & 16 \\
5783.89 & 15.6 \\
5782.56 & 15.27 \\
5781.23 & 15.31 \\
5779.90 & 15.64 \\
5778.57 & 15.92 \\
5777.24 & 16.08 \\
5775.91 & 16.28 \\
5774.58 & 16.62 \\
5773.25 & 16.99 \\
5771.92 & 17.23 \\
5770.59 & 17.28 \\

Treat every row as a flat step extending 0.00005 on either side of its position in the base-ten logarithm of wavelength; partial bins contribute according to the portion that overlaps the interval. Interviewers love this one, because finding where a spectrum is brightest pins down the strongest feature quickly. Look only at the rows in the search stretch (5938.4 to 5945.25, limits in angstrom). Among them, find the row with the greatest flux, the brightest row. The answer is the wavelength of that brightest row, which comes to 5944.57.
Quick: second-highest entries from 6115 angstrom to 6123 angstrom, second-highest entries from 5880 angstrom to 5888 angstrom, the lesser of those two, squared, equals 260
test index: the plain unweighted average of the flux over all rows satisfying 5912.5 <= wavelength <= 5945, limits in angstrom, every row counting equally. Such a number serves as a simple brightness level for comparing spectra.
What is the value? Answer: 16.7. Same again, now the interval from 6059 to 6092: 17.5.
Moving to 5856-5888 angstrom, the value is 16.3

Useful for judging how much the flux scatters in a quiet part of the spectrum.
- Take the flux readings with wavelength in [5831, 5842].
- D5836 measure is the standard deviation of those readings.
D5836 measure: 0.1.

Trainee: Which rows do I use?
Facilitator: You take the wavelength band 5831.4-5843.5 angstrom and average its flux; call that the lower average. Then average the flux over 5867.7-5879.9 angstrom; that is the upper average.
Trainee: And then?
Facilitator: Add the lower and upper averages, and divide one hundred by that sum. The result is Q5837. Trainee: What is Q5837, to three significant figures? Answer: 2.88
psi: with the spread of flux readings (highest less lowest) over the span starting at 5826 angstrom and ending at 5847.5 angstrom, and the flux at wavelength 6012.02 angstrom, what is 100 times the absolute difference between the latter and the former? 1661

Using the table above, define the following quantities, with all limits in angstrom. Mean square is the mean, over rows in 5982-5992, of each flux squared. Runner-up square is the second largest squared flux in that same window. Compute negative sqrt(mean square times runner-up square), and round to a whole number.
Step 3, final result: -293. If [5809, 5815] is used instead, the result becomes -317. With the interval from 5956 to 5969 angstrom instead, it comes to -296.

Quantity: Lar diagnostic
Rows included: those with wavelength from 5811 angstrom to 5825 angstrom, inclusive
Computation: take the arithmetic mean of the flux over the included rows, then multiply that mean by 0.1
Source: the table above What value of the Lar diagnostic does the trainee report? 1.82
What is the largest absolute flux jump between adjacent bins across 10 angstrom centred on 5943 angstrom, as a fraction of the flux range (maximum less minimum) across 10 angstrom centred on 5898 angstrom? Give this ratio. 0.30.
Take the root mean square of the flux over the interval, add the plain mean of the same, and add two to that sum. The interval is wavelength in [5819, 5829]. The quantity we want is 38.7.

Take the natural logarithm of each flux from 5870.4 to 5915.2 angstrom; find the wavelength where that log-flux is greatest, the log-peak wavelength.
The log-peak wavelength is 5909.09 angstrom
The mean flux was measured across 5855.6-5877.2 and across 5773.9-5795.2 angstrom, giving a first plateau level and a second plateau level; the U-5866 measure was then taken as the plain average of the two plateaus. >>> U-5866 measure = 16.4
